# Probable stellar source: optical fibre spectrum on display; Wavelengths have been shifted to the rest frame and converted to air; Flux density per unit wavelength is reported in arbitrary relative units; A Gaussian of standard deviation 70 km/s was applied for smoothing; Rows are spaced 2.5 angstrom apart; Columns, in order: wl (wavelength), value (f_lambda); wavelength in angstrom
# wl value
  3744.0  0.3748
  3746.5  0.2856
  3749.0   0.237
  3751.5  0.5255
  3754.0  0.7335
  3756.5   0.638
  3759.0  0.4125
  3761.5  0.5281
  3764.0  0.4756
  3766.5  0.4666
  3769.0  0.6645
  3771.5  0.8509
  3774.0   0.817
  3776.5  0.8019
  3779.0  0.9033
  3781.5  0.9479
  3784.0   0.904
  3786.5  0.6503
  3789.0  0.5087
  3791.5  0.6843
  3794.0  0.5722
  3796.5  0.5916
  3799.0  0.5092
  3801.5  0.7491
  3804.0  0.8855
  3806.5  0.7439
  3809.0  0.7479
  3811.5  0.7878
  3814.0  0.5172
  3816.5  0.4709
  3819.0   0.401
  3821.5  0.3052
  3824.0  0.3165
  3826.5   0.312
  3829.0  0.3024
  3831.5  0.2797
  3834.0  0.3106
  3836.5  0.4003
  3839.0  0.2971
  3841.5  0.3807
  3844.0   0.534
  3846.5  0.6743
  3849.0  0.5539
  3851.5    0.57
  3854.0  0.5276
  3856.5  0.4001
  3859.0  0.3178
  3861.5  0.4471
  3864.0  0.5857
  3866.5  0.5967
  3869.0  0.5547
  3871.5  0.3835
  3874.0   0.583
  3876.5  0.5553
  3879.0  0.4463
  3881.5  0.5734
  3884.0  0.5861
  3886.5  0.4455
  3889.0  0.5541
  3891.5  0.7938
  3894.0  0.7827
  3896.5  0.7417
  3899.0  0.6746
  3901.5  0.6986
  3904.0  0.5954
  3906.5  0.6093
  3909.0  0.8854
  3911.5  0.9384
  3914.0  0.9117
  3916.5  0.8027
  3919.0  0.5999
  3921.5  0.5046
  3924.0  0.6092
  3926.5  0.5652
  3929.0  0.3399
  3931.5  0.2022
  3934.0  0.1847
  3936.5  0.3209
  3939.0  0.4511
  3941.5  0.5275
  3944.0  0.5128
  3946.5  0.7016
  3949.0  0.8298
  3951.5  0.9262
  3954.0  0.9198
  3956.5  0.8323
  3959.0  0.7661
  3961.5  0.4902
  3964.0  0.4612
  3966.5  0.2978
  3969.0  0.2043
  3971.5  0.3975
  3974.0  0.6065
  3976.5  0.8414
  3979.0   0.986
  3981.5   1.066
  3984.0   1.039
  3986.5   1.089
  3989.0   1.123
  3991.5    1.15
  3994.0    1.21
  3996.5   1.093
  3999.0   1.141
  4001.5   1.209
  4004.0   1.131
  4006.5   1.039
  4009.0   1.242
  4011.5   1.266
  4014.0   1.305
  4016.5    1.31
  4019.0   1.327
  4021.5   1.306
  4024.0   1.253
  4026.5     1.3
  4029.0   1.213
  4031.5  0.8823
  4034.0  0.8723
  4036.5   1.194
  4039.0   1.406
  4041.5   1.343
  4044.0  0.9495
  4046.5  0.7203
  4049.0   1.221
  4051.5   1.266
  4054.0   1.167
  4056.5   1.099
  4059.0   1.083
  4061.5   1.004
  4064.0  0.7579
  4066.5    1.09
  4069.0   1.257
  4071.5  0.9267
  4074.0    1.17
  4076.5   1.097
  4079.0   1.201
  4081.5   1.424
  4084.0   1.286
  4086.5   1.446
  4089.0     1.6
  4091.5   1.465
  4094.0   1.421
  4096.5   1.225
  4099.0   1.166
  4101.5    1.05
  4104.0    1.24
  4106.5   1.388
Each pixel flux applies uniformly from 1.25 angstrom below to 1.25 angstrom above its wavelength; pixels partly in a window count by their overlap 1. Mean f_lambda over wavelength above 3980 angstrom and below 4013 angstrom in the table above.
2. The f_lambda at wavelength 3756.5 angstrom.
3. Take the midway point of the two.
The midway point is 0.89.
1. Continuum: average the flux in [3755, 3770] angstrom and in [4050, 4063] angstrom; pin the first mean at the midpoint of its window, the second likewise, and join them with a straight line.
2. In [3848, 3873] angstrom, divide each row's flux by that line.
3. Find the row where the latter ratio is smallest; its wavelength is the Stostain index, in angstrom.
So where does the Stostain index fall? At 3859.0 angstrom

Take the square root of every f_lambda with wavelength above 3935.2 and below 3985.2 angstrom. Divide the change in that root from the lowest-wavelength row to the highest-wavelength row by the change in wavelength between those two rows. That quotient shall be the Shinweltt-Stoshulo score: 0.010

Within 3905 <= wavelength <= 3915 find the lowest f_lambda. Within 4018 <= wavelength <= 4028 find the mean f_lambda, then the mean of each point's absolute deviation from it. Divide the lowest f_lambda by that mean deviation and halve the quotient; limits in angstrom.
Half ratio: 14.0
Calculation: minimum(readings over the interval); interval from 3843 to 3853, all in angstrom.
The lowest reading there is 0.534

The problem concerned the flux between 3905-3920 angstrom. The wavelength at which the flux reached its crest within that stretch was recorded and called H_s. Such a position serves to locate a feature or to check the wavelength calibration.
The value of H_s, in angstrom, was 3911.5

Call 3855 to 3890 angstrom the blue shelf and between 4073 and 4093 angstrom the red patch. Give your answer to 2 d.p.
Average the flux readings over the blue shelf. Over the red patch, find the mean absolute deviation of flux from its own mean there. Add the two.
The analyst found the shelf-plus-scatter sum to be 0.65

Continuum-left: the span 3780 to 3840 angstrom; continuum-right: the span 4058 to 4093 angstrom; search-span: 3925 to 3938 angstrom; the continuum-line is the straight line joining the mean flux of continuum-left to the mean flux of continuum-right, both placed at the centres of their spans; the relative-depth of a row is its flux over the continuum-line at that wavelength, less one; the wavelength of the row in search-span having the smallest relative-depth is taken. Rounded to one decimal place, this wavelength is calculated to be 3934.0 angstrom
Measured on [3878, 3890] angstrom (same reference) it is 3886.5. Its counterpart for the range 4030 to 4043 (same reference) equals 4034.0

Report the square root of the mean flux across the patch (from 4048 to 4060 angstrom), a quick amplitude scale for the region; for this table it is 1.08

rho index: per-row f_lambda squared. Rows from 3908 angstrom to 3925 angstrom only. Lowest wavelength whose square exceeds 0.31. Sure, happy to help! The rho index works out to 3909.0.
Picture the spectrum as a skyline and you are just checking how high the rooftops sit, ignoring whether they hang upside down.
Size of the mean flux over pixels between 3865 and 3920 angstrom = 0.65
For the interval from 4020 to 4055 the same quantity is 1.15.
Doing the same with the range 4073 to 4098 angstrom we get 1.33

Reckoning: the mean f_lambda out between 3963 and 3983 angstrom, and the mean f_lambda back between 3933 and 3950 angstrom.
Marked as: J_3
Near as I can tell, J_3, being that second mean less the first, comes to -0.1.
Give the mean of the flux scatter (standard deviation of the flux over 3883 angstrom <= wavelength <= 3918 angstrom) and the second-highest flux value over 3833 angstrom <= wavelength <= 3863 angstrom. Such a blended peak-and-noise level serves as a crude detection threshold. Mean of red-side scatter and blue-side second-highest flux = 0.36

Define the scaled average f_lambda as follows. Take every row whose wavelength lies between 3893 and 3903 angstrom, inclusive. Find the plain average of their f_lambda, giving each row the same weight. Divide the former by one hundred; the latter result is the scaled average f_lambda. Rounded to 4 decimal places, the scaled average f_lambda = 0.0072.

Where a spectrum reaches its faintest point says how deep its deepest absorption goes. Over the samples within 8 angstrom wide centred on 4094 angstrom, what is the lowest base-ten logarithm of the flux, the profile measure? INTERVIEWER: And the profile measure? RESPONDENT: 0.09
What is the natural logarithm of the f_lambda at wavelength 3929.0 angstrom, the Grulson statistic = -1.1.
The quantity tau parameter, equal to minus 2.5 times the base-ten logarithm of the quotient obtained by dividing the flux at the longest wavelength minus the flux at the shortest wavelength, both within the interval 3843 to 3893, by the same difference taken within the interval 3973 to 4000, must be 0.8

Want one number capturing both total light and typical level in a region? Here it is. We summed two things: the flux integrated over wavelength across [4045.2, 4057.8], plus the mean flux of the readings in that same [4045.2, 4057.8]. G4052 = 15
